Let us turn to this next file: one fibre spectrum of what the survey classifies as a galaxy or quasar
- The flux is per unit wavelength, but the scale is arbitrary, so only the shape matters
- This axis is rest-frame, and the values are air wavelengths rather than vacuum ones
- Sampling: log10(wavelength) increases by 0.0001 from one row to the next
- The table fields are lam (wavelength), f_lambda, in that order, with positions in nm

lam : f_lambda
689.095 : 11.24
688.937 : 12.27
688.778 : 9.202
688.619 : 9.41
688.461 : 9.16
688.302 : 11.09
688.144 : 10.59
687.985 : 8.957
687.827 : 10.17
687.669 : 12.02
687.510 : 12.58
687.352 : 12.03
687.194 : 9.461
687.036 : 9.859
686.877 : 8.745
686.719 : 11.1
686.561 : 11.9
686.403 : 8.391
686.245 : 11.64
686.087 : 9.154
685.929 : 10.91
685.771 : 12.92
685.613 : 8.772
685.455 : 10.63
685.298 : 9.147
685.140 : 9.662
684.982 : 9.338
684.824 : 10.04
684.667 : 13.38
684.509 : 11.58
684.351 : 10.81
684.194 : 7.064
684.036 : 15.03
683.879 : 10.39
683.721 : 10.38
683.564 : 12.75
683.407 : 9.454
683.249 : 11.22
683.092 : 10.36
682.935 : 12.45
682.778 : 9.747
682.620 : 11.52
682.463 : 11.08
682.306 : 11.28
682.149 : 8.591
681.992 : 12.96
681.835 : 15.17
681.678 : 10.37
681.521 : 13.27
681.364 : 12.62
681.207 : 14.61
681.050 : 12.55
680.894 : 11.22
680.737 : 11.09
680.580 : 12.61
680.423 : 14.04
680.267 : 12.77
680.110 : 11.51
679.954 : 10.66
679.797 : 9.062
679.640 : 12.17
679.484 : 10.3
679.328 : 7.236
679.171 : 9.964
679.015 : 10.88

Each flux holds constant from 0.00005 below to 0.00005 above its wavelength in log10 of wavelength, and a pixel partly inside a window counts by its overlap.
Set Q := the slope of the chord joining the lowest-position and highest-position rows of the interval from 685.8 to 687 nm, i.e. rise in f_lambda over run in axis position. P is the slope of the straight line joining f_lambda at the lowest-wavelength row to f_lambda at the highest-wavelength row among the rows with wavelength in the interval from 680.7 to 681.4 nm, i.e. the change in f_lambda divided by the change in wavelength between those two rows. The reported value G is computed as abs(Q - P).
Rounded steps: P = 2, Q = -2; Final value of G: 4.7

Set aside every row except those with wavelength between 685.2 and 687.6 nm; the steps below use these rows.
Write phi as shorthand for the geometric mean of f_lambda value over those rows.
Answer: 10.4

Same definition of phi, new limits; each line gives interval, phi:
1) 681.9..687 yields 10.6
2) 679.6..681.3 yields 11.9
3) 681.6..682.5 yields 11.4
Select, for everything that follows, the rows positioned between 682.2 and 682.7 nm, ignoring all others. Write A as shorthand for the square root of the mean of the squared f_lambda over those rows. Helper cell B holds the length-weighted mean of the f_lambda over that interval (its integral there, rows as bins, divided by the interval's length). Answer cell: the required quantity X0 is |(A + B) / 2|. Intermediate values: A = 11.3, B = 11.1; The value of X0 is 11.2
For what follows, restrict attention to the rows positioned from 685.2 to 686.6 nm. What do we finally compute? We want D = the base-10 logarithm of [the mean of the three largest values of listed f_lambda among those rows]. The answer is 1.08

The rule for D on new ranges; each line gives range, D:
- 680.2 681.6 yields 1.15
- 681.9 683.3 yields 1.09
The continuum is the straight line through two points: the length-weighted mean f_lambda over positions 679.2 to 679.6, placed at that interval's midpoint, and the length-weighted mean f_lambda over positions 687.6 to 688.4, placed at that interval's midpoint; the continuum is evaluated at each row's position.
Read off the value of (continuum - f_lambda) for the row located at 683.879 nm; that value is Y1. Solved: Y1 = -0.5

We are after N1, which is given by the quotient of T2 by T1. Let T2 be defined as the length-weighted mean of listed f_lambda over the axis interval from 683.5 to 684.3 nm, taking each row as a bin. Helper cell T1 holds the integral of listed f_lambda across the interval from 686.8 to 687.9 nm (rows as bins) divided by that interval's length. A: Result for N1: 1.04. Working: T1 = 10.7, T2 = 11.1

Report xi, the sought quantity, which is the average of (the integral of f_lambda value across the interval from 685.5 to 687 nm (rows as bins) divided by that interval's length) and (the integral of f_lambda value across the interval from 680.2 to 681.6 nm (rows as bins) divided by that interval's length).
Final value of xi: 11.6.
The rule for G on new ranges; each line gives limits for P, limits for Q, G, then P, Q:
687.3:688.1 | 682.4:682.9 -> 0.6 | -5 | -4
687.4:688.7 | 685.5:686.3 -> 7.4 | -3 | 5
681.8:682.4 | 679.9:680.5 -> 15.5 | -8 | 7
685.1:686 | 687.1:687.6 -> 8.3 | 2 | 10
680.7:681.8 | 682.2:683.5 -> 0.9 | -1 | -2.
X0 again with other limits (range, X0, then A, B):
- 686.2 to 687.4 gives 10.4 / 10.5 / 10.3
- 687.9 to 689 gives 10.1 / 10.2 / 10.1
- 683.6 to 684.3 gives 11.0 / 11.1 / 10.9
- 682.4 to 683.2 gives 11.1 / 11.1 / 11.0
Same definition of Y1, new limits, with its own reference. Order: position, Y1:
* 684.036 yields -5.1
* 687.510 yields -2.1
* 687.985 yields 1.6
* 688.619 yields 1.2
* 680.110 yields -2.2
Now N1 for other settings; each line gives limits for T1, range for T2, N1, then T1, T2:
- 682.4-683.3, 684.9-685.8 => 0.90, 11.1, 9.9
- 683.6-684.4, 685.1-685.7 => 0.88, 10.8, 9.6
